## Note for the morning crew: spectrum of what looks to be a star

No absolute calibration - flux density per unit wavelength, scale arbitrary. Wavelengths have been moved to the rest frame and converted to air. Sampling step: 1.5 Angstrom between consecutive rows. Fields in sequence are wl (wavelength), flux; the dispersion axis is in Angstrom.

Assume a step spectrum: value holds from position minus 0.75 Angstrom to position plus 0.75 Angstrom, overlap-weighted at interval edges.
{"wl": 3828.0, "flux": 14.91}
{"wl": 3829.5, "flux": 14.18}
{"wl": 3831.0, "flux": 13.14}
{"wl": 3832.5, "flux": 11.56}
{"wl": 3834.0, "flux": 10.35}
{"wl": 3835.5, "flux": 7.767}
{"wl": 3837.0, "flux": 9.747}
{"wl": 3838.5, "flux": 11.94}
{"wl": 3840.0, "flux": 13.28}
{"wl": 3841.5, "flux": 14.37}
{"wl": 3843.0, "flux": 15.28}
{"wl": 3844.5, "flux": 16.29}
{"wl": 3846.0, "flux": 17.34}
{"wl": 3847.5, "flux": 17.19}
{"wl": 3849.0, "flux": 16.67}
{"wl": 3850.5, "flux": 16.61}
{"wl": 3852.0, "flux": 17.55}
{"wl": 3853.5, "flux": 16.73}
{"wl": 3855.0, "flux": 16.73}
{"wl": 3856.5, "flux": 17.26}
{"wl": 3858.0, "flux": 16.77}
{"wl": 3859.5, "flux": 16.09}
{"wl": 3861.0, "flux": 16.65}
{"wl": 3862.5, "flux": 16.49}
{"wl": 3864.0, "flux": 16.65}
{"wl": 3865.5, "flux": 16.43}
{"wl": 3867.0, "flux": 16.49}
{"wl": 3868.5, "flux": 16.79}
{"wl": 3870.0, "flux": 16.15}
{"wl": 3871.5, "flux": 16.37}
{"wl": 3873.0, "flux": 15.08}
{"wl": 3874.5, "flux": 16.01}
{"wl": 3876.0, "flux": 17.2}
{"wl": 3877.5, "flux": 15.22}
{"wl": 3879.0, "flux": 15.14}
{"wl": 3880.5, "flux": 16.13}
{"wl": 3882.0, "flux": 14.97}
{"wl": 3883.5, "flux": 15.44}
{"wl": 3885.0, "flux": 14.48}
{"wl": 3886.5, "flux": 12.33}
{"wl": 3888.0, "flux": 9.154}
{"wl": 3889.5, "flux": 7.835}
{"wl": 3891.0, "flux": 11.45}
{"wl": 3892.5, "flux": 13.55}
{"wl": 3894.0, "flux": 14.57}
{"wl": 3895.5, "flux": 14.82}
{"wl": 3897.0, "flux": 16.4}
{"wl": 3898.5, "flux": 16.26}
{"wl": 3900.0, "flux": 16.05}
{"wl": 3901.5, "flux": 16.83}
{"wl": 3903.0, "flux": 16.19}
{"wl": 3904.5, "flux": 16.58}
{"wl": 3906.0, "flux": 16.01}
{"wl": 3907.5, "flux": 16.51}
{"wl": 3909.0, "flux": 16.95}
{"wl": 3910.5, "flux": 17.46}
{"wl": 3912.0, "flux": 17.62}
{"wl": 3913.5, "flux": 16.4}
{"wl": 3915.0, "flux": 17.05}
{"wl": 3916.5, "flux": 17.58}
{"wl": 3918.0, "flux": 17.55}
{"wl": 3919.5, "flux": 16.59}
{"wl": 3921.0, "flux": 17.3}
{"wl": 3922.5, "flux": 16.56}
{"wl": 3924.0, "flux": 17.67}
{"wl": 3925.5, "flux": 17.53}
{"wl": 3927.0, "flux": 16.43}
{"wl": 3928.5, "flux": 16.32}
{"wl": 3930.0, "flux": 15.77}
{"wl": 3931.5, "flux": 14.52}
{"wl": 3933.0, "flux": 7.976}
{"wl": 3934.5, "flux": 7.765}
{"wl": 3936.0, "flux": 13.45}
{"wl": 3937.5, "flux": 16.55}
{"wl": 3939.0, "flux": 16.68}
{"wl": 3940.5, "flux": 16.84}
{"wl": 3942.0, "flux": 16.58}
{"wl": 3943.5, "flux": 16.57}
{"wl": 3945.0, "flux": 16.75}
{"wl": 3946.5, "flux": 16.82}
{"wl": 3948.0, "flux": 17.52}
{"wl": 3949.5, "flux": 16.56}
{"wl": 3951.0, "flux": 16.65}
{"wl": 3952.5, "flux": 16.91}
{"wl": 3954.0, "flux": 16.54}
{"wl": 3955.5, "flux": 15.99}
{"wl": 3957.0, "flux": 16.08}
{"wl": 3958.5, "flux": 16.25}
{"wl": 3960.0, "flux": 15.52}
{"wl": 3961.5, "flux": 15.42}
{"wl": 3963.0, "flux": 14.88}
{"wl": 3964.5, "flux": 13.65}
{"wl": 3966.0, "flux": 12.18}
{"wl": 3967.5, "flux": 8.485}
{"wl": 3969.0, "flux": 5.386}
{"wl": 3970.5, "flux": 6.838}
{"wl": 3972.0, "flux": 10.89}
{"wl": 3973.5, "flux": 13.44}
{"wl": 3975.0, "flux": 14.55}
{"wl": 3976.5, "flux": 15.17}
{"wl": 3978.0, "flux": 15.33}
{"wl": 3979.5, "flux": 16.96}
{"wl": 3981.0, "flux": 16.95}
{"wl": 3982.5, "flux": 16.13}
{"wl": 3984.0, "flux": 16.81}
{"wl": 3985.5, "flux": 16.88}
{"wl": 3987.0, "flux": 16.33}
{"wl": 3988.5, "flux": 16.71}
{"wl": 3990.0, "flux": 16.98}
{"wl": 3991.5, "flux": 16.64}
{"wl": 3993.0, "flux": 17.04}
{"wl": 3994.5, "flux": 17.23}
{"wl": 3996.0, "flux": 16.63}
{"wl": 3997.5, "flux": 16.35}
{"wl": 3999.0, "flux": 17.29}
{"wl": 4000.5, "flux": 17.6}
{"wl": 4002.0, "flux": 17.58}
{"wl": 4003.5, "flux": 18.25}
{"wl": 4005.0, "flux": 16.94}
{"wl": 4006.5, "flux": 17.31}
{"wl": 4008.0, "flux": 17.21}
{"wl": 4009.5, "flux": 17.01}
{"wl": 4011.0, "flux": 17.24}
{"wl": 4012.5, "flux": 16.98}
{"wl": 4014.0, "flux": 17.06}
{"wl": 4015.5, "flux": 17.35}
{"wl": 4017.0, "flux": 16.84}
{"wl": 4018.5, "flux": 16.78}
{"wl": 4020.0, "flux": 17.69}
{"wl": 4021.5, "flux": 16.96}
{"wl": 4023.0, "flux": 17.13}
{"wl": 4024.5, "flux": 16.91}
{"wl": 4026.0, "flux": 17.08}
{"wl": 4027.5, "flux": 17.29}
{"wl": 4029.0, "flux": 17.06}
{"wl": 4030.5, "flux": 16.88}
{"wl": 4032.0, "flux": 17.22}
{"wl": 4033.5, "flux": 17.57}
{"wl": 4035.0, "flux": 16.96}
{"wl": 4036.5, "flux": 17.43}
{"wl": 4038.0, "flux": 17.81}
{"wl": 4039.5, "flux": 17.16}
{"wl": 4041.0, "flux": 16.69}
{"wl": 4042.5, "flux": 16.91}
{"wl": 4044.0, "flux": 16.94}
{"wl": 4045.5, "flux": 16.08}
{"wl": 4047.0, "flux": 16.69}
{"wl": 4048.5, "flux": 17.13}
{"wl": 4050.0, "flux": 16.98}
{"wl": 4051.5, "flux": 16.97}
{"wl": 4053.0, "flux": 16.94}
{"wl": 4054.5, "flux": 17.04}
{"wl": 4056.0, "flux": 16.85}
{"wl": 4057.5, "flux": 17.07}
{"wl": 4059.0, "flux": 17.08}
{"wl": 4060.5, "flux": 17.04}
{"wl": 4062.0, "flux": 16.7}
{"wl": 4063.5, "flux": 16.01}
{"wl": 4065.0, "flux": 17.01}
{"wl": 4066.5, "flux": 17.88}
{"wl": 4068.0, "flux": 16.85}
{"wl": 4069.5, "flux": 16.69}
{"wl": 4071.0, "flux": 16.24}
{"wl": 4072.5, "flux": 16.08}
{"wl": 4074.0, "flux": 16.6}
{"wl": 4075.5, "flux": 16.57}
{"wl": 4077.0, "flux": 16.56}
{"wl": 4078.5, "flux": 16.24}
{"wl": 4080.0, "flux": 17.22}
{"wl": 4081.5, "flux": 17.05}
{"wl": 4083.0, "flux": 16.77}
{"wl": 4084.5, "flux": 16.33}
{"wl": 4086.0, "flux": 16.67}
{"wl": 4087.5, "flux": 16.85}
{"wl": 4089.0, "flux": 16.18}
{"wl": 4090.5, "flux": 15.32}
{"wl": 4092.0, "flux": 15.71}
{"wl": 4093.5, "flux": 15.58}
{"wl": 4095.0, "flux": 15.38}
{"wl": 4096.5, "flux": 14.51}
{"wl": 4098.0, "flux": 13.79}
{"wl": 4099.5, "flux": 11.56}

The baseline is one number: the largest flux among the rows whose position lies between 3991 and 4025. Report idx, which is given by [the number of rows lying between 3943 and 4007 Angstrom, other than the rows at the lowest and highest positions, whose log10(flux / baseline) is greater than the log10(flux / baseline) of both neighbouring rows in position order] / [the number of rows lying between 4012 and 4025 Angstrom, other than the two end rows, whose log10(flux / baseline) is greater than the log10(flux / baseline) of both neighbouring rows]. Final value 3.00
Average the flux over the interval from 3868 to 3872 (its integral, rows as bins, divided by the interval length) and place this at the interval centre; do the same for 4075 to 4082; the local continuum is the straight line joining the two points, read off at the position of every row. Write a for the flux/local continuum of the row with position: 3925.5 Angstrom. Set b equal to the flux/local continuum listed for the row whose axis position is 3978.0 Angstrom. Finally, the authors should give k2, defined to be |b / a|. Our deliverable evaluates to 0.87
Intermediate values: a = 1.06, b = 0.92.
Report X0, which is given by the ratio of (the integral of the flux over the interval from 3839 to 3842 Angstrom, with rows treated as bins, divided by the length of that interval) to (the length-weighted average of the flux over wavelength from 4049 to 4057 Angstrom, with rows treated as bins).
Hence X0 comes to 0.80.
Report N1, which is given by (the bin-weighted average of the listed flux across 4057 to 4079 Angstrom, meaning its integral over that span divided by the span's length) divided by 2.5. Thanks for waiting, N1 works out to 6.68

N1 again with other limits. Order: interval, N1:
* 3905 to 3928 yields 6.80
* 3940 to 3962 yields 6.59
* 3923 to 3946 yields 6.08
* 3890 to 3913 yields 6.29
